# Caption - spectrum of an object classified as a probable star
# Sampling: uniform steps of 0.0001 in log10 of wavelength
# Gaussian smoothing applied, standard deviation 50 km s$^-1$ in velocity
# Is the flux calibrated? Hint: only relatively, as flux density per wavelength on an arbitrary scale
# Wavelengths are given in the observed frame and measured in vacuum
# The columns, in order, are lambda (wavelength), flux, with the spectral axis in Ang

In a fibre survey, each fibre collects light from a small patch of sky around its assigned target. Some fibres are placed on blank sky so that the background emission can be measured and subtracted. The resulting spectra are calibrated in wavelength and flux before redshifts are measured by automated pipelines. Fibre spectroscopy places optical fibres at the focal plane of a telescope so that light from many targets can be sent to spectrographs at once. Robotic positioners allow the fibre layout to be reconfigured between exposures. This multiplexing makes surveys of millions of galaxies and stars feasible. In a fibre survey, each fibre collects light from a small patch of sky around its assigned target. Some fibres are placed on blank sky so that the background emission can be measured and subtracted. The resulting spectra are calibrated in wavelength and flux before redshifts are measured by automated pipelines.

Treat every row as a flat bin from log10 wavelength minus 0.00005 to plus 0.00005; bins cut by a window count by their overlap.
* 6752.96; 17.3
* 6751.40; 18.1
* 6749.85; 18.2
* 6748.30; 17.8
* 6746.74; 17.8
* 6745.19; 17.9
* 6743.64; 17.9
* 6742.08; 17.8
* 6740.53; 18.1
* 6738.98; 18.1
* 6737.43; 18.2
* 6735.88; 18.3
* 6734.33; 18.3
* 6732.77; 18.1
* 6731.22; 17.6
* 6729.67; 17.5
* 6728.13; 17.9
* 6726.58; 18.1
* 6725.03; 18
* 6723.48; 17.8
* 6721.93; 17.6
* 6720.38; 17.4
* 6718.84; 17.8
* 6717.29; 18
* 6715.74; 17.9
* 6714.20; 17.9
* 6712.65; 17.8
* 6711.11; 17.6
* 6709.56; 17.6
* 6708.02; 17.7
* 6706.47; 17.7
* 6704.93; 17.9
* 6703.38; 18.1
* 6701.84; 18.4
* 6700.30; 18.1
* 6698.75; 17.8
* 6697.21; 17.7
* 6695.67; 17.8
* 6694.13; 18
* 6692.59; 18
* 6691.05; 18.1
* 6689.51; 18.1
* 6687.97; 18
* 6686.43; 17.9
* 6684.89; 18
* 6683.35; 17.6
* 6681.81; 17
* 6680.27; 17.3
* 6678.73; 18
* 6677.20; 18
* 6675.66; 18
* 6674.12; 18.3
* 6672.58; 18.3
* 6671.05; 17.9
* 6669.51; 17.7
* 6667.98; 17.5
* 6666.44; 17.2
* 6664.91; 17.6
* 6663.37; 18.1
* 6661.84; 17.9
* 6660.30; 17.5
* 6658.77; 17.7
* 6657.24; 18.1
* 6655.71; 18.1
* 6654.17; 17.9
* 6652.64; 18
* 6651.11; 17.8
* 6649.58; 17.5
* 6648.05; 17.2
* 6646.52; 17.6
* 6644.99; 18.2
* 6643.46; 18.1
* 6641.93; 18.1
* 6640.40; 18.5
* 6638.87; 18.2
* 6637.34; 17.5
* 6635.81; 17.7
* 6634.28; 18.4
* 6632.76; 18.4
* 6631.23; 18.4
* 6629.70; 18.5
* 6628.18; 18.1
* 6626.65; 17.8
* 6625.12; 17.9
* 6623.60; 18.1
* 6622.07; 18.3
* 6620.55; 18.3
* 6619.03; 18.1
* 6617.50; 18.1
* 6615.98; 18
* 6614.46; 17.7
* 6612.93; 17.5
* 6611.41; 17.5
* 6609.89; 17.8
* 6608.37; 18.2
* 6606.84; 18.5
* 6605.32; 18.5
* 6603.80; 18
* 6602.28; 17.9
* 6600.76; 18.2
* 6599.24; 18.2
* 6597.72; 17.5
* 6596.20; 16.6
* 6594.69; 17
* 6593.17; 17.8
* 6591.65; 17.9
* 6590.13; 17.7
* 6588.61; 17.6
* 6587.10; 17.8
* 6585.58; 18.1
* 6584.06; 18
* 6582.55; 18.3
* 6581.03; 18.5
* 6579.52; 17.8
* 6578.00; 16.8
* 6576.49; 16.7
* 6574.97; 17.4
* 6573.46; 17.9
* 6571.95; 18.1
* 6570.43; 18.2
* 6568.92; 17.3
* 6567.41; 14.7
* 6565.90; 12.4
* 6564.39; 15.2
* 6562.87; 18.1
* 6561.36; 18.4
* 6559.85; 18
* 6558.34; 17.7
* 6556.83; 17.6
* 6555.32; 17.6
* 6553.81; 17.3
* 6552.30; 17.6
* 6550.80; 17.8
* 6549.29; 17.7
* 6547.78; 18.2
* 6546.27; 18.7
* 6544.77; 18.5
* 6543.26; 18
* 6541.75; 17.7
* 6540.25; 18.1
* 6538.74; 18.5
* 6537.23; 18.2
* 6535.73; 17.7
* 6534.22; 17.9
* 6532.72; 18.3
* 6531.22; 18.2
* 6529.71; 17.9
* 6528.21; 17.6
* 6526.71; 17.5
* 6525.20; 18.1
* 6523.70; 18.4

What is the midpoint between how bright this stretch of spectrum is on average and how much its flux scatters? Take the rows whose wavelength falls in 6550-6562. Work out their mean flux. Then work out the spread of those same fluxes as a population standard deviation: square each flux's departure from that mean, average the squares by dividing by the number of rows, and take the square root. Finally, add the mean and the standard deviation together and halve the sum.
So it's 9.03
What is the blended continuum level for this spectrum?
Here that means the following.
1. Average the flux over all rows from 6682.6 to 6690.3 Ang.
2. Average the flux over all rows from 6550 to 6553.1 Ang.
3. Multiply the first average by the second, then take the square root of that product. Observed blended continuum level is 17.8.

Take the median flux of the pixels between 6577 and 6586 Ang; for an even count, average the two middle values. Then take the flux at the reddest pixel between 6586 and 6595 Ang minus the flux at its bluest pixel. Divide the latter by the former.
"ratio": -0.044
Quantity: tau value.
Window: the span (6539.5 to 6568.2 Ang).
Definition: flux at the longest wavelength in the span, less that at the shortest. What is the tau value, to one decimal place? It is -3.4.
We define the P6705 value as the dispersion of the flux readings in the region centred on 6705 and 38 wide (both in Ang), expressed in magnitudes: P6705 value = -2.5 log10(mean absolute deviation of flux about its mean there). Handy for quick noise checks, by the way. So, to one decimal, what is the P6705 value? 1.9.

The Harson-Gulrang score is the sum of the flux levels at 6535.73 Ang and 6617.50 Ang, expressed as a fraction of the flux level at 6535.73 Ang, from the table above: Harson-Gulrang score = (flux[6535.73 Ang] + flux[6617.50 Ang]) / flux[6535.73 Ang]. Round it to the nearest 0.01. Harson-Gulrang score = 2.02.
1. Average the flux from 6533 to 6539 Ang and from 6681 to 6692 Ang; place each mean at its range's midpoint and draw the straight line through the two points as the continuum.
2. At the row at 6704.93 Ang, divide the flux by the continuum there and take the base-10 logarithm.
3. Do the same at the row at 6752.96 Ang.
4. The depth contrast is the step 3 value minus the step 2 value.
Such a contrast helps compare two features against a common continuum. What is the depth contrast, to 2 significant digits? -0.013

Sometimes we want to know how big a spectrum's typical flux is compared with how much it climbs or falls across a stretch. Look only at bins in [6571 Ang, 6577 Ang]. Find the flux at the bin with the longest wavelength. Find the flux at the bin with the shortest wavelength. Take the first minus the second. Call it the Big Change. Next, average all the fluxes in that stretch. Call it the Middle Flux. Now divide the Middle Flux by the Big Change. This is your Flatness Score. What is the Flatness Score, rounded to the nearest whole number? -13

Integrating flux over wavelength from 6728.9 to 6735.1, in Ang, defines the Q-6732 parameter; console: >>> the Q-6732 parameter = 111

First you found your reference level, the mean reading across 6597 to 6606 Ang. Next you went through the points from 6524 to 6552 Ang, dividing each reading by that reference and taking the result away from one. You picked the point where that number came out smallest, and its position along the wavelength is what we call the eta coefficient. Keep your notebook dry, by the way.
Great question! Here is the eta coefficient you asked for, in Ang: 6546.27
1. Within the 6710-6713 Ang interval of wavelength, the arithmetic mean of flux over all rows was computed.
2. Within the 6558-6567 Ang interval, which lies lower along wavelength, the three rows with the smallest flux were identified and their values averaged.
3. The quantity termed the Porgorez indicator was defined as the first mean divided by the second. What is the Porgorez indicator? 1.17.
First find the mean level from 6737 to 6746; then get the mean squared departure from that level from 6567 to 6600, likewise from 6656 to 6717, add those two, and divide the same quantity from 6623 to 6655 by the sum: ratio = 0.1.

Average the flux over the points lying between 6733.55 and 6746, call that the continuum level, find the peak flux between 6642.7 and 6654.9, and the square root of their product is 18.14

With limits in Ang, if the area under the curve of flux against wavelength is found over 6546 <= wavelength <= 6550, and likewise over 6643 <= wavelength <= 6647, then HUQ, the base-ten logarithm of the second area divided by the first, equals 0.00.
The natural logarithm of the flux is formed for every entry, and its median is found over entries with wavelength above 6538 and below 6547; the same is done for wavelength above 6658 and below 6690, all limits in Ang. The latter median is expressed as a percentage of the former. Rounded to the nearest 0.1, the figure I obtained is 99.2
